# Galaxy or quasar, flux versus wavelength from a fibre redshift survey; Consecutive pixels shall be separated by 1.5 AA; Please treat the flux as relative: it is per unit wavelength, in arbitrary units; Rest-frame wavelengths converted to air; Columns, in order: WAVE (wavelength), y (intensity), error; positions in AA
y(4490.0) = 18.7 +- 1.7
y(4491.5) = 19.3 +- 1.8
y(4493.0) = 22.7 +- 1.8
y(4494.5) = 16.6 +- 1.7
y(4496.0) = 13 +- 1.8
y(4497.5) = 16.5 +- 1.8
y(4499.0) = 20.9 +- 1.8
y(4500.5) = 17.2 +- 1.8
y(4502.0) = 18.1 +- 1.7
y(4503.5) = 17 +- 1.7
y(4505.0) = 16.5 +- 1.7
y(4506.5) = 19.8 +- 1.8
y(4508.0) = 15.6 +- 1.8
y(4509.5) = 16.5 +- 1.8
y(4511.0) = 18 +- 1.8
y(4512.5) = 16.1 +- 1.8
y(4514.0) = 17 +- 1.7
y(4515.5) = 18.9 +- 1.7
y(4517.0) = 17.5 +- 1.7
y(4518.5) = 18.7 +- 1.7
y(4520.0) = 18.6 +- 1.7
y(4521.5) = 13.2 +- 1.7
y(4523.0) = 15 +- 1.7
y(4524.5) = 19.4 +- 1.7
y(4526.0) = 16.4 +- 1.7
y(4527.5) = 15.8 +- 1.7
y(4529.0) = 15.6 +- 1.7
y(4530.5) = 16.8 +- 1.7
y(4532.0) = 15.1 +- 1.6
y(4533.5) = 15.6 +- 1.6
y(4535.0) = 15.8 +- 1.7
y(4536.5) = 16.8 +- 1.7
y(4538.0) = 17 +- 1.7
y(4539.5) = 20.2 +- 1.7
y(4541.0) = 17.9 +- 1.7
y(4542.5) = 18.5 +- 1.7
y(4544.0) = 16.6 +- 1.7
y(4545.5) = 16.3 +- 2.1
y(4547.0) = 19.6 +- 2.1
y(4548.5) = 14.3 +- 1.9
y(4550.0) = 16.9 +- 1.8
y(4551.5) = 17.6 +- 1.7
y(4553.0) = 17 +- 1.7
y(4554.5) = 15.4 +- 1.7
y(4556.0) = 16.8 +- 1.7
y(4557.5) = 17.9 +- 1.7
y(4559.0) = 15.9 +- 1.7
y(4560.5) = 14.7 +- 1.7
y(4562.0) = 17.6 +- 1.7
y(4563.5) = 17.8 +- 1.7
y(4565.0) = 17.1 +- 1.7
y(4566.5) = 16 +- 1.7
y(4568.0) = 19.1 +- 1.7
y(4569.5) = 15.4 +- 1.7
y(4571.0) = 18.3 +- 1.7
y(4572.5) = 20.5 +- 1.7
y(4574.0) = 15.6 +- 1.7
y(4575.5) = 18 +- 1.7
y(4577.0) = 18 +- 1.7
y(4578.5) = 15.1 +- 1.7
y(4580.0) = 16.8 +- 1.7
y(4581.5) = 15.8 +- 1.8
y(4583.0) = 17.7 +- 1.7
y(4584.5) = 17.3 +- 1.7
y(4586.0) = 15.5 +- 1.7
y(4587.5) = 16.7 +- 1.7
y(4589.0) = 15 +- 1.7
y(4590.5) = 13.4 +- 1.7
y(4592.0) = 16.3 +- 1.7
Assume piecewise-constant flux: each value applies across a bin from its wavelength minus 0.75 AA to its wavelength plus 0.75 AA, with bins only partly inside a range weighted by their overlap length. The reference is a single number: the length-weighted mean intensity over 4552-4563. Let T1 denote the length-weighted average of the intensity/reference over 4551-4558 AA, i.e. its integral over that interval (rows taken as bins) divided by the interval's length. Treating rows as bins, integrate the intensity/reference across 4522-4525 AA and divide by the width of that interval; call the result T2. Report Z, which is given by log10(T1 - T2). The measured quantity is -1.9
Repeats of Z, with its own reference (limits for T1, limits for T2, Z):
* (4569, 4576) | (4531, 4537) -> -1.0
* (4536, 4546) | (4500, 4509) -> -1.7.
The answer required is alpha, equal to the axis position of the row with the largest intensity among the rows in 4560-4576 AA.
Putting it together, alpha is 4572.5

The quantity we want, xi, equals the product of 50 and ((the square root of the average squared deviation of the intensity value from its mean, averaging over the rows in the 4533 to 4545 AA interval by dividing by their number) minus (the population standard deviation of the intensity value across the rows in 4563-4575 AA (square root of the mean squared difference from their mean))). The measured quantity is -13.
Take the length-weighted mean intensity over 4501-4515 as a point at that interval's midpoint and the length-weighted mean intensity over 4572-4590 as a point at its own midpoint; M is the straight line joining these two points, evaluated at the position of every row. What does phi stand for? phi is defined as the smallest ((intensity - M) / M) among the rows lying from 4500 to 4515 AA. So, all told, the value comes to -0.09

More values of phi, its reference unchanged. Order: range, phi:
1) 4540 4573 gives -0.16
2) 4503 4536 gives -0.23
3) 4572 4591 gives -0.20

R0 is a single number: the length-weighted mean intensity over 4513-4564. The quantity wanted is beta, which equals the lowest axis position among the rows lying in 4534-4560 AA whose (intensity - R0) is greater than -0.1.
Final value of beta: 4536.5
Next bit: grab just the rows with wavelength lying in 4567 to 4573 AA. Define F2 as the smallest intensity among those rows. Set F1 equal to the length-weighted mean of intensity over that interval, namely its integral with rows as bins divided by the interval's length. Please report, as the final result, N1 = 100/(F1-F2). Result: 37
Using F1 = 18.1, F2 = 15.4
